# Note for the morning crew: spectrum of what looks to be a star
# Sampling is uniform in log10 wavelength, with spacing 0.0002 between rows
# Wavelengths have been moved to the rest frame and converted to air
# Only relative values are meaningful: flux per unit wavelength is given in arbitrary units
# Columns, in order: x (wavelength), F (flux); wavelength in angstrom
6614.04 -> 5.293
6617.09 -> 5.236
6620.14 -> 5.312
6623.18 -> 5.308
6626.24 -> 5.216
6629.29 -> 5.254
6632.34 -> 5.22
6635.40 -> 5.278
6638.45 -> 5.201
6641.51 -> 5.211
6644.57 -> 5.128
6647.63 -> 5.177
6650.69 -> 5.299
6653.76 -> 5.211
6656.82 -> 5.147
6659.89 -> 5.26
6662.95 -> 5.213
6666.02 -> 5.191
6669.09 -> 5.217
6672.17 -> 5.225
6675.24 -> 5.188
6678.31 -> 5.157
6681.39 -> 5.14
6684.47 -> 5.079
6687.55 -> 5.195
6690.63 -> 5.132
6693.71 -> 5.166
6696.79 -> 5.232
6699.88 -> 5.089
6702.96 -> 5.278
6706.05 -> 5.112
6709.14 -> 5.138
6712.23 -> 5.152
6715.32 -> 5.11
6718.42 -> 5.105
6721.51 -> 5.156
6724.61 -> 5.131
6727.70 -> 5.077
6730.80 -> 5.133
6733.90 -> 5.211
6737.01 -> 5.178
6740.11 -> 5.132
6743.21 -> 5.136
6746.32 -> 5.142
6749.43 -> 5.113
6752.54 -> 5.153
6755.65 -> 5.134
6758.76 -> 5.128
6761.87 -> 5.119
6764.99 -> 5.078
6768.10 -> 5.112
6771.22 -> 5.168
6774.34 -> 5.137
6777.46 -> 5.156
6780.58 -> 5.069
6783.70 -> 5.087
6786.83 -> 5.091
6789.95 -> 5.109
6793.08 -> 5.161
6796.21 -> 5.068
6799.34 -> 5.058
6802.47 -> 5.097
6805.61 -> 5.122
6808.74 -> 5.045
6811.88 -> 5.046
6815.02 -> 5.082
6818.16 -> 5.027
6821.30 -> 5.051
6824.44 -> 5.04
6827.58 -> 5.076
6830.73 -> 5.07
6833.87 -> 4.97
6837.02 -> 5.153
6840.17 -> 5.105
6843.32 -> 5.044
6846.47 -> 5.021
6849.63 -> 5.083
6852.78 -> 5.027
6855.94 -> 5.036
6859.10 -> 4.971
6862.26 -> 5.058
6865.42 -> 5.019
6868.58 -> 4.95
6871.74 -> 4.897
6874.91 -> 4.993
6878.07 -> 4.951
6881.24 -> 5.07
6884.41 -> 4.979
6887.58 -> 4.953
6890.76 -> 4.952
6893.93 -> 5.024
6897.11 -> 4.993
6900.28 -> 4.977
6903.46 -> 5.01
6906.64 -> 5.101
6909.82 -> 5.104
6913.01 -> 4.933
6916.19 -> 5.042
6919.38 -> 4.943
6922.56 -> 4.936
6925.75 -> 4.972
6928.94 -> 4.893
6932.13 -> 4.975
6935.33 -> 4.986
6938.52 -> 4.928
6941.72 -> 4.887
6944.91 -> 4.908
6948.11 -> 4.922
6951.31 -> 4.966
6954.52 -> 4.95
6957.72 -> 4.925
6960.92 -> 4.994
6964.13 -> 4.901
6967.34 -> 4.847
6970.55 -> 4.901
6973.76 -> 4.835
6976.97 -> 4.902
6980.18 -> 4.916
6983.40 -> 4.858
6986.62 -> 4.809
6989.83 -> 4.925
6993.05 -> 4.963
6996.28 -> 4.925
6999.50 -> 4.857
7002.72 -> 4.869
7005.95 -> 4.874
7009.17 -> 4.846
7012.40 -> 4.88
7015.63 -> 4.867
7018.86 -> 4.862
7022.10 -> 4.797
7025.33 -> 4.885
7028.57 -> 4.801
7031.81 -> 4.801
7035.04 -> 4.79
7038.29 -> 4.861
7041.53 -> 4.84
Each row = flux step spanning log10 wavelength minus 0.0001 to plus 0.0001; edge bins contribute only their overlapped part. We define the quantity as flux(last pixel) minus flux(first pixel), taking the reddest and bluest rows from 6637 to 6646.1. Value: -0.073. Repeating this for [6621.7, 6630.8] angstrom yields -0.054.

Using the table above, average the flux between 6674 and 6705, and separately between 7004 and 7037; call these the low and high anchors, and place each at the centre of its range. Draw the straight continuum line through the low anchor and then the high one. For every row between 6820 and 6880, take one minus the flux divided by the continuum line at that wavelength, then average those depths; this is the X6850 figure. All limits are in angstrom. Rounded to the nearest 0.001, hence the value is -0.004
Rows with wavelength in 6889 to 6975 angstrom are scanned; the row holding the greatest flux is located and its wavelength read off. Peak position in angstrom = 6909.82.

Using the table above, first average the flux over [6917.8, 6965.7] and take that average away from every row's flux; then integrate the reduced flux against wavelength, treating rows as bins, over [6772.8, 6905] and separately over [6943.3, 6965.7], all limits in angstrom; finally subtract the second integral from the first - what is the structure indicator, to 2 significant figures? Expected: 14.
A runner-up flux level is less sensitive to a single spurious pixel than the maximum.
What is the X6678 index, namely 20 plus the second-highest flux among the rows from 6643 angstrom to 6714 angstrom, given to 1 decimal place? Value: 25.3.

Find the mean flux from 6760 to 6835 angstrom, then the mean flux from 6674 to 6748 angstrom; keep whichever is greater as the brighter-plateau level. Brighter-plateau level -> 5.15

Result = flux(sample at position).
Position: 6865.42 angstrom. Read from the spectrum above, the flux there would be 5.019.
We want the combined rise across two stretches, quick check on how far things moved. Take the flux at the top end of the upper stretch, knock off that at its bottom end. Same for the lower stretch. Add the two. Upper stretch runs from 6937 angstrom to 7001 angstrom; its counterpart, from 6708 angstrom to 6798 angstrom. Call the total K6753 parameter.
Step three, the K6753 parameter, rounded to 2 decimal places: -0.14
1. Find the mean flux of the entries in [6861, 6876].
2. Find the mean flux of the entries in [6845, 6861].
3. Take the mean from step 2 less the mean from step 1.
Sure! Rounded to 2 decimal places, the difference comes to 0.04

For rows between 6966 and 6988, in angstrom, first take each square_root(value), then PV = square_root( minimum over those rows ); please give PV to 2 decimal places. 1.48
